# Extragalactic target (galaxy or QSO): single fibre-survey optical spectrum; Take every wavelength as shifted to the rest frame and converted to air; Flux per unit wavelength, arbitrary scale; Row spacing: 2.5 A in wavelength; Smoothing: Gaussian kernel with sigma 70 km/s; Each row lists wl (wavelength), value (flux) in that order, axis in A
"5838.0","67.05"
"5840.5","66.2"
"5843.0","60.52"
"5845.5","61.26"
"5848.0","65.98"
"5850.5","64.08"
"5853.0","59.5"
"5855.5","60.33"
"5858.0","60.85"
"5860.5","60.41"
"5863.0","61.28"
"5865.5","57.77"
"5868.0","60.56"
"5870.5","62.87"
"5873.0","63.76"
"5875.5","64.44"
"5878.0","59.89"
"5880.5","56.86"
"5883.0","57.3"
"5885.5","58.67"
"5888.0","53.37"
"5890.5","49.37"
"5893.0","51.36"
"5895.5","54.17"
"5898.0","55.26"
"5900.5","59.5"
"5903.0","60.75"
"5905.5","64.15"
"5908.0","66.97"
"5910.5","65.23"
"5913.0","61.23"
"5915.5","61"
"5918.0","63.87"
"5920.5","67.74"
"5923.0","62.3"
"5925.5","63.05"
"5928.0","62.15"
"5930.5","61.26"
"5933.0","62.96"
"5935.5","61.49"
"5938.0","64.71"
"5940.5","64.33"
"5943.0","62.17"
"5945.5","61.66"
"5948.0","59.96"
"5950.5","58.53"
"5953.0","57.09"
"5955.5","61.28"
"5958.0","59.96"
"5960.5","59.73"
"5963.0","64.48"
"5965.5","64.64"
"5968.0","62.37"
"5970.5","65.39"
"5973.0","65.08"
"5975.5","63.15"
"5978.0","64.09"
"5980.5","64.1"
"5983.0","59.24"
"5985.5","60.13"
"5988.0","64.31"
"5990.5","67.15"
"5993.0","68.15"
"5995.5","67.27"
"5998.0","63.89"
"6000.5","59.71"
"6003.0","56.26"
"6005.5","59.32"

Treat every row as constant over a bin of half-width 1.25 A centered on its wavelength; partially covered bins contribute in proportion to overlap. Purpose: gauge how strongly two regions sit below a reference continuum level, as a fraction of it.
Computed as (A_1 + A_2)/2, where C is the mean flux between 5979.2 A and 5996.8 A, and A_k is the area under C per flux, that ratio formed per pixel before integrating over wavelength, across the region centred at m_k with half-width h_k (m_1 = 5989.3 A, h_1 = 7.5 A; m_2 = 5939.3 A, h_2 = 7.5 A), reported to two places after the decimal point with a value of 15.19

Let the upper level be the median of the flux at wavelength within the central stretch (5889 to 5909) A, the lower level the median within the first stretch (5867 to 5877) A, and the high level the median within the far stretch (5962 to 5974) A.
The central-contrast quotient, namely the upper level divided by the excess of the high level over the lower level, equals 43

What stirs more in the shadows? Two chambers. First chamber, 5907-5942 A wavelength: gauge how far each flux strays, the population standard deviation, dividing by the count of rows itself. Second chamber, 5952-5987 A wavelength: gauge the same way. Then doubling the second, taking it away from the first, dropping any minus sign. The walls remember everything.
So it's 3.0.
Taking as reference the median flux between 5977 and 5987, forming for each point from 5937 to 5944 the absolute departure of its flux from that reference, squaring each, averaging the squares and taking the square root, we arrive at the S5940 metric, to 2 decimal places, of 1.97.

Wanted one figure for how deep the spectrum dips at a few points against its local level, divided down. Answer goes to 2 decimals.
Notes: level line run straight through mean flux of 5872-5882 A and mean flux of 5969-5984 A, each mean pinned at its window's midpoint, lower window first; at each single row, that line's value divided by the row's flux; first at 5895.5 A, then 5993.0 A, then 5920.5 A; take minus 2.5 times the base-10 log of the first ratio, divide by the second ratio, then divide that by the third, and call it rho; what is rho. -0.16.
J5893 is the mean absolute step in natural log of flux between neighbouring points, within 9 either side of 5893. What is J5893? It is 0.060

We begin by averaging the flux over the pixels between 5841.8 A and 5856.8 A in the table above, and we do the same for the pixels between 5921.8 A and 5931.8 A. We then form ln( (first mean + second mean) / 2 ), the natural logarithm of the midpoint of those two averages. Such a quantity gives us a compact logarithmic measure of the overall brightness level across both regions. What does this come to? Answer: 4.128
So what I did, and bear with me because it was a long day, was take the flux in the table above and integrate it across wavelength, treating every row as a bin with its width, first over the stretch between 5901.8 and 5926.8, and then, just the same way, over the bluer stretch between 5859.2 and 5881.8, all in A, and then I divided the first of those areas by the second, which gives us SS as 1.2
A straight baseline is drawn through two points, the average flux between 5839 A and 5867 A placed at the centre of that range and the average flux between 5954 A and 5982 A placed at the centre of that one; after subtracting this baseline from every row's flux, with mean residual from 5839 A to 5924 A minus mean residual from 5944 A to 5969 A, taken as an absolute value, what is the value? 0.5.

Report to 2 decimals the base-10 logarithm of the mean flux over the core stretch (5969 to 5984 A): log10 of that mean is 1.80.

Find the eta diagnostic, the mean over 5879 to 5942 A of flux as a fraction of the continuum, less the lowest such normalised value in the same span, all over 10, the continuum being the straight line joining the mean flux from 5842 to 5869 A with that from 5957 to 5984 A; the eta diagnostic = 0.017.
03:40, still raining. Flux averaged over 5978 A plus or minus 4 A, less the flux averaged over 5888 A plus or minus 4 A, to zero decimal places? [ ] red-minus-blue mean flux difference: 10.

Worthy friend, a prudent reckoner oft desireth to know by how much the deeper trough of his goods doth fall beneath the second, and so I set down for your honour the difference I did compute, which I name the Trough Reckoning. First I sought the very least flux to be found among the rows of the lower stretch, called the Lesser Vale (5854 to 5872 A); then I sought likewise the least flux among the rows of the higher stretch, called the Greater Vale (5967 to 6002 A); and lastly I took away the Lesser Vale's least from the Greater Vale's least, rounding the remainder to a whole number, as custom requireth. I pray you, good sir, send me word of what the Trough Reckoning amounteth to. 1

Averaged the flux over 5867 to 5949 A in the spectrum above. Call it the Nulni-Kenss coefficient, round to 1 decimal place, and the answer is 60.7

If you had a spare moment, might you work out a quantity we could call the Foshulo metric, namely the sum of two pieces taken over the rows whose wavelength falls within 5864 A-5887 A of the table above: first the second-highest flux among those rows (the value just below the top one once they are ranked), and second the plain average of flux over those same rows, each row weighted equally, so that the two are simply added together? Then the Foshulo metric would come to 124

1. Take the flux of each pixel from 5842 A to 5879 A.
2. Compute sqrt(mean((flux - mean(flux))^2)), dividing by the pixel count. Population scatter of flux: 2.1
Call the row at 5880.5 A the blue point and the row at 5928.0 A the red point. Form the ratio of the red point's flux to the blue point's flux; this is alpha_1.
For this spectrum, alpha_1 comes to 1.09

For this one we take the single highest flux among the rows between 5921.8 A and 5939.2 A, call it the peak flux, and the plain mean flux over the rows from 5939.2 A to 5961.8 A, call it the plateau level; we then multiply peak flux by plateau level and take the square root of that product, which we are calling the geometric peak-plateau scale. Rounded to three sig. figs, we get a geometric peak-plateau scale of 62.6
